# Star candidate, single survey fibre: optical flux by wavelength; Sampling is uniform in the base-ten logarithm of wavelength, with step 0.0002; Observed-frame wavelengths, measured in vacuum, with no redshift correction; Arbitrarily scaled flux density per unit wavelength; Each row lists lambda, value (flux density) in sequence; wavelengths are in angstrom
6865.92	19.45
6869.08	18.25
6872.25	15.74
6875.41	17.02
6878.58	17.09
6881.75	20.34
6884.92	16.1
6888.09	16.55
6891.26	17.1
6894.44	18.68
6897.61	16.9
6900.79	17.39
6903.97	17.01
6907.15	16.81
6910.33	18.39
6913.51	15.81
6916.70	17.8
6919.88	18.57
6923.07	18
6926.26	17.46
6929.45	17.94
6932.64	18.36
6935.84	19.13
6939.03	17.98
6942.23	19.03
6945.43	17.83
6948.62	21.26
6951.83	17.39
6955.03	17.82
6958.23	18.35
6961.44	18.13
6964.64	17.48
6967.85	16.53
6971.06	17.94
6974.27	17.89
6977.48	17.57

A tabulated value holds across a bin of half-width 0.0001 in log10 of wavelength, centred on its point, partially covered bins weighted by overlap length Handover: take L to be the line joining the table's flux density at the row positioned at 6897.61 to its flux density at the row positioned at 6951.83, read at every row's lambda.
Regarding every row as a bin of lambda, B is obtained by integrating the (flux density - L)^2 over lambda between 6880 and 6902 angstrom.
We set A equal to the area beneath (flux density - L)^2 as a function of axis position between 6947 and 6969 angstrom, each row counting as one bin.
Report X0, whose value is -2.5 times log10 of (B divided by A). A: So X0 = 0.0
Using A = 55.9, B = 54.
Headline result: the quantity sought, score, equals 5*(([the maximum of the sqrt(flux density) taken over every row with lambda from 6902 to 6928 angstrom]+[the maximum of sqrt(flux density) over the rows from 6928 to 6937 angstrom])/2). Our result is 21.7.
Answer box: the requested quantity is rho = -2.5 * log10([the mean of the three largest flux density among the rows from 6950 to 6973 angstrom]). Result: -3.15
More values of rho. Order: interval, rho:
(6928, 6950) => -3.24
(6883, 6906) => -3.12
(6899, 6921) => -3.15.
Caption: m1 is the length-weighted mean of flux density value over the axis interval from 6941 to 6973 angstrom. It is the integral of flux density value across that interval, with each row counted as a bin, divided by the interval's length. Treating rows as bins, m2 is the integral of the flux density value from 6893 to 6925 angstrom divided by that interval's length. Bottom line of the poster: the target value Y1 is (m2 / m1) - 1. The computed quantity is -0.03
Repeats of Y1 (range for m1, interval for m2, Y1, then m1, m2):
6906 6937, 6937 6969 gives 0.02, 17.8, 18.2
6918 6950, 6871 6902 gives -0.07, 18.5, 17.3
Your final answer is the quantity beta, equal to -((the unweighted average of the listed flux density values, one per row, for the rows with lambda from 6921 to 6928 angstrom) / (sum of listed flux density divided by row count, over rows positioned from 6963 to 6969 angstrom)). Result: -1.04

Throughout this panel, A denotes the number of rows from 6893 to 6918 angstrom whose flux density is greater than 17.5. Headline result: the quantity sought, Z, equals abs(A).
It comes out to 3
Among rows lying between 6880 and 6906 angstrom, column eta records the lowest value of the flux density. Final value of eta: 16.1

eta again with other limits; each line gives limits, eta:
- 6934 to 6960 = 17.39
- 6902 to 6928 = 15.81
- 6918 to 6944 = 17.46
